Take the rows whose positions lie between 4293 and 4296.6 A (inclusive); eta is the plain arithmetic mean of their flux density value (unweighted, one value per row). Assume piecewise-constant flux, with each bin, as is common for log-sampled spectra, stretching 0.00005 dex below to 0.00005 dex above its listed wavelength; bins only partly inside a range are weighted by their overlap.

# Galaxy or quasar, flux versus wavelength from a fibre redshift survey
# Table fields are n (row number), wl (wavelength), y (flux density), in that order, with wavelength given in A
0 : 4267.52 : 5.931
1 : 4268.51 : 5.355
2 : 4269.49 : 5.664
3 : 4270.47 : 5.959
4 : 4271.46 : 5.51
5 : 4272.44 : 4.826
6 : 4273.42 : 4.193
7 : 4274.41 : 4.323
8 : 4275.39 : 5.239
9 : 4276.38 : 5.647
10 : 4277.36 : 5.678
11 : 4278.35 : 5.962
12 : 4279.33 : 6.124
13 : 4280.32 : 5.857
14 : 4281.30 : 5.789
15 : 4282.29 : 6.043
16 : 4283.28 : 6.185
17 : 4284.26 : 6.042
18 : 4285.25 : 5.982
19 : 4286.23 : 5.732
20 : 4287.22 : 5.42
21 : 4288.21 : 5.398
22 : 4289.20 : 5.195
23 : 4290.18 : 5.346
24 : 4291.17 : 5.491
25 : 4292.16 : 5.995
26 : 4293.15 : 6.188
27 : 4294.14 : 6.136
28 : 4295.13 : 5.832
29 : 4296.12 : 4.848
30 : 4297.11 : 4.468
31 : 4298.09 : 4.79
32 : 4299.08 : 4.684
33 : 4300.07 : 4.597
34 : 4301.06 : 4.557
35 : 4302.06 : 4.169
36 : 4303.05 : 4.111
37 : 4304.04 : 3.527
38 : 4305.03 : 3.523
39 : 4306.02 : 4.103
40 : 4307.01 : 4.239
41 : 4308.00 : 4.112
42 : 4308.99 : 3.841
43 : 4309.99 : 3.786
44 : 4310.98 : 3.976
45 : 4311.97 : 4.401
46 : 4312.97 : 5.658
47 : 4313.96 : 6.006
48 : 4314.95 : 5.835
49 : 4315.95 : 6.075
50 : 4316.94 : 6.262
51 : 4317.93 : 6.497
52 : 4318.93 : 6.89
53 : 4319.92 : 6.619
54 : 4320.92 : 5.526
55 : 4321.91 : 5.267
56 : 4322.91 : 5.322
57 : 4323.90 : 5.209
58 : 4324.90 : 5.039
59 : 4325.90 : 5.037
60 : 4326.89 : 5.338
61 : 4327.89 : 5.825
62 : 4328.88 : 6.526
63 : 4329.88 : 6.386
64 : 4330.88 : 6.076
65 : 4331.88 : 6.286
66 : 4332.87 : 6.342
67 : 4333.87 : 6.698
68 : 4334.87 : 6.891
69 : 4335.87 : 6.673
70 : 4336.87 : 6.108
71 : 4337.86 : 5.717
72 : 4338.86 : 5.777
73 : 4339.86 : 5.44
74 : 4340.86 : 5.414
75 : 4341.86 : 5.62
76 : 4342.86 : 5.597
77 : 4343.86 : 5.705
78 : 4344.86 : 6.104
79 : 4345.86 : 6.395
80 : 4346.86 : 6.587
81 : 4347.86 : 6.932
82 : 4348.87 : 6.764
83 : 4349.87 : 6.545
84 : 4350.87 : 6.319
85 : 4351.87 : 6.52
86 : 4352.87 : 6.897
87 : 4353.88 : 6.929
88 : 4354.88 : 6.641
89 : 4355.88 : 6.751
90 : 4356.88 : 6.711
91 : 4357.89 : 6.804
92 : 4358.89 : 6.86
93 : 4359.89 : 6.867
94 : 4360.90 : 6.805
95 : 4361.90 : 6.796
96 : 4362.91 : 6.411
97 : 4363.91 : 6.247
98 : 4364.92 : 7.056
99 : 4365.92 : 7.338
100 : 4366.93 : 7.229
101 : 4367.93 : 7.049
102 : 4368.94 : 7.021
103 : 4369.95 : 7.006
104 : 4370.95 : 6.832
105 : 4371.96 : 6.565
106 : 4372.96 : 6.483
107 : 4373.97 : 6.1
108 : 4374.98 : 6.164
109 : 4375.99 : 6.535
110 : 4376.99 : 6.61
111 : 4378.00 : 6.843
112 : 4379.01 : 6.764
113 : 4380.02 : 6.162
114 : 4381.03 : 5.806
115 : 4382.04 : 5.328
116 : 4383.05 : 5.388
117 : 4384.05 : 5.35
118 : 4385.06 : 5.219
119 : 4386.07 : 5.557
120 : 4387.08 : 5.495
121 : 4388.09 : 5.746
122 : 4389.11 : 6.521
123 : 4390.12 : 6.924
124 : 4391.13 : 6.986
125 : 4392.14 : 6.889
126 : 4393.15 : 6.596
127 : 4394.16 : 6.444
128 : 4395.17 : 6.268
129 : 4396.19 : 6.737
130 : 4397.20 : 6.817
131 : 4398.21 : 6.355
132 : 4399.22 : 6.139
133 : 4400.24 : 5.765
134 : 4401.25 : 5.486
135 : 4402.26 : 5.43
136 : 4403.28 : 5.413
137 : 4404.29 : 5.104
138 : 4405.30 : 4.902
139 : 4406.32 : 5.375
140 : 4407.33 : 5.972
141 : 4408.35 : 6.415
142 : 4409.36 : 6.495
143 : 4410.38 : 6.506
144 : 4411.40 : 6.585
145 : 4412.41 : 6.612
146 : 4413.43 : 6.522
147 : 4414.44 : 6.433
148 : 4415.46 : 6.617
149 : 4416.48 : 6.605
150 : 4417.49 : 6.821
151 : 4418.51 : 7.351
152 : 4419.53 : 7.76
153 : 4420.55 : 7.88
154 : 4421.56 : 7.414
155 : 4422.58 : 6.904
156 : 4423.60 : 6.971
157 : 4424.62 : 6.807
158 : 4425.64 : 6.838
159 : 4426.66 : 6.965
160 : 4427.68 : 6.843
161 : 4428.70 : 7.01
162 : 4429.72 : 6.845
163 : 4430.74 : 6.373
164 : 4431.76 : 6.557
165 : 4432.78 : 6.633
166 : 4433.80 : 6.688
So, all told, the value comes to 5.8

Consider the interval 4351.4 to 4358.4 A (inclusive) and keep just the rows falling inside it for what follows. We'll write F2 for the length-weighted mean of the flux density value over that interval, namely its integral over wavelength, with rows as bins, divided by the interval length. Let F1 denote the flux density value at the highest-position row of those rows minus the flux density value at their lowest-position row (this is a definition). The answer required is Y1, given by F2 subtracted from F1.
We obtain -6.5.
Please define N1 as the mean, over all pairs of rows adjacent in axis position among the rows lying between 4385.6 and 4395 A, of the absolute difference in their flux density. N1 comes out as 0.262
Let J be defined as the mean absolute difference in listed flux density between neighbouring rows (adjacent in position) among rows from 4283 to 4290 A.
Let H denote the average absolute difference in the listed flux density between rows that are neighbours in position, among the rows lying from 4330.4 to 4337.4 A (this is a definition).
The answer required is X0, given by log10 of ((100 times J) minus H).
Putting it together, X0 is 1.21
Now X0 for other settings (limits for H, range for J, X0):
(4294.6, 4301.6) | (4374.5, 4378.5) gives 1.35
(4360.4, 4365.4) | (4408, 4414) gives 0.73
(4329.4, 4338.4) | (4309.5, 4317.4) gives 1.60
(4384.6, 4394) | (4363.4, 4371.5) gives 1.35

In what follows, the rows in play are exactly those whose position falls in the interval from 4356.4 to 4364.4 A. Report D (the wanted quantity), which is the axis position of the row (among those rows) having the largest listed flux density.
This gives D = 4359.89 A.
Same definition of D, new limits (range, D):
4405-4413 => 4412.41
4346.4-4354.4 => 4347.86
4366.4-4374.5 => 4366.93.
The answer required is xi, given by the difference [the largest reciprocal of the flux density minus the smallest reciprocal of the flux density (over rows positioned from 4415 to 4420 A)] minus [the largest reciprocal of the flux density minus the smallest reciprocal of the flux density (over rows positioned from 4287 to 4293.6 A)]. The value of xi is -0.01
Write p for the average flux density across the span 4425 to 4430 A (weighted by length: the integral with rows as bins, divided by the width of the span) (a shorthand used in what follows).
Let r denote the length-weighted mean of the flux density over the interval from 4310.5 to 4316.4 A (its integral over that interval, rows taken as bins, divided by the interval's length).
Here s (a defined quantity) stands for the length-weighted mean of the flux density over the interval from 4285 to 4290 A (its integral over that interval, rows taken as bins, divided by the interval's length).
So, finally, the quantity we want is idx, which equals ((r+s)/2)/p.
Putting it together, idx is 0.79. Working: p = 6.90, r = 5.3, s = 5.5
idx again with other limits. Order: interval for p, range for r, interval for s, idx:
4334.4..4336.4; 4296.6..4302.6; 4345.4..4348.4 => 0.83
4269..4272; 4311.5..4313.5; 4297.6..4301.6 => 0.85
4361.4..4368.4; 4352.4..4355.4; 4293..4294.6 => 0.94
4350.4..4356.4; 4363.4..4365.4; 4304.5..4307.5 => 0.79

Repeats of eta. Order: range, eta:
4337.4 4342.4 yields 5.6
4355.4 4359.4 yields 6.8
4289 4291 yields 5.3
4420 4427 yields 7.1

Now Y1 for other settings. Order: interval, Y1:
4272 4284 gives -4.1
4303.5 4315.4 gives -2.1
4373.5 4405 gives -7.1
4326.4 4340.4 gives -6.0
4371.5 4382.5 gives -7.5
